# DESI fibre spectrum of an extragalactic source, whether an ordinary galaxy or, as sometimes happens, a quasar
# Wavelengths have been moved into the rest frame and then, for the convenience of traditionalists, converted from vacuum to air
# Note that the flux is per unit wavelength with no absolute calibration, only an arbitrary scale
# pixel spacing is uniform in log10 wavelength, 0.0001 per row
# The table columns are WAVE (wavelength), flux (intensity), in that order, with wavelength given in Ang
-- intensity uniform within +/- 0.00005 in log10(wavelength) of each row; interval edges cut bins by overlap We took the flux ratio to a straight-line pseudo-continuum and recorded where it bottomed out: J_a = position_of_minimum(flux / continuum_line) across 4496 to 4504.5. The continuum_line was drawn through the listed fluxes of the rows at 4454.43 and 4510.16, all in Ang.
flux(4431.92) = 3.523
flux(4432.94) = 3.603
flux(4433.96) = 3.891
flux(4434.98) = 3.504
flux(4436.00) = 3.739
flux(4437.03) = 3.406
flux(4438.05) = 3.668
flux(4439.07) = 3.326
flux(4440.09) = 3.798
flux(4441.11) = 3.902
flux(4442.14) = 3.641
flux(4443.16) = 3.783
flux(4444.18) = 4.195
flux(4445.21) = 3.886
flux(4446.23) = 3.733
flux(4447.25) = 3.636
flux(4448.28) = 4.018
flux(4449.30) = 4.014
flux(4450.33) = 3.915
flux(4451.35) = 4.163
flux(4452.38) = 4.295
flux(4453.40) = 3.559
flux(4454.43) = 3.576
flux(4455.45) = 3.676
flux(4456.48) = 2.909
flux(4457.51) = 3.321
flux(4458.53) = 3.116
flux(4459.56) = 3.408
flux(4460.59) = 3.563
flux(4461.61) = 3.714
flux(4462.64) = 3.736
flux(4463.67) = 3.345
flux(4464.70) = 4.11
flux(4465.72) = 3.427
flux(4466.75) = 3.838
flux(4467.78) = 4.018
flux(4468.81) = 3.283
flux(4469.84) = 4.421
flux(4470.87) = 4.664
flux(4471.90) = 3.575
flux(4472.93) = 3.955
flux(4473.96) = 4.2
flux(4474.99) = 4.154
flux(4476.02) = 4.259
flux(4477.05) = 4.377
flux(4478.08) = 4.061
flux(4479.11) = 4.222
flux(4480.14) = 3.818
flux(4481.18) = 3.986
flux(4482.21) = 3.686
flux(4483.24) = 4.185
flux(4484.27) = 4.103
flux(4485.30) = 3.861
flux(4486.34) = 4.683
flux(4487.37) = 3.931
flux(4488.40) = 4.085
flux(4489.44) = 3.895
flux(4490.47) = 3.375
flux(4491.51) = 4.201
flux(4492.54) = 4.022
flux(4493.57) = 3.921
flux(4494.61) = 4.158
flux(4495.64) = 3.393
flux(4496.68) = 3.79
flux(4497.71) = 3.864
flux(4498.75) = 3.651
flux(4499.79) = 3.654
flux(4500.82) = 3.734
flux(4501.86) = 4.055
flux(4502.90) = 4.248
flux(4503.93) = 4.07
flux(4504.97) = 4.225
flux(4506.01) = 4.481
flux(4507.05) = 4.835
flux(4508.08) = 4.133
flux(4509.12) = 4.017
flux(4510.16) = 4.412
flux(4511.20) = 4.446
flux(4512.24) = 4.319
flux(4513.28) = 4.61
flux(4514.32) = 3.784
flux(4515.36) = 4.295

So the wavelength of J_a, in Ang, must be 4499.79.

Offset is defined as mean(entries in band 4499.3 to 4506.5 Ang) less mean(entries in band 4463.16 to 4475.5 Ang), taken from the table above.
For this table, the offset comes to 0.15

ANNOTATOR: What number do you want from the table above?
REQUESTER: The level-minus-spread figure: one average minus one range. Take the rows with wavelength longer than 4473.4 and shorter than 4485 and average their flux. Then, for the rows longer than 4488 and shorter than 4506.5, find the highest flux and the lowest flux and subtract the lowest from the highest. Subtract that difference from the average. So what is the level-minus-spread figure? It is 2.99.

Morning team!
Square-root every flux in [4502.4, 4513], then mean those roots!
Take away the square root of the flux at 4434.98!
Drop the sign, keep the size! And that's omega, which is 0.21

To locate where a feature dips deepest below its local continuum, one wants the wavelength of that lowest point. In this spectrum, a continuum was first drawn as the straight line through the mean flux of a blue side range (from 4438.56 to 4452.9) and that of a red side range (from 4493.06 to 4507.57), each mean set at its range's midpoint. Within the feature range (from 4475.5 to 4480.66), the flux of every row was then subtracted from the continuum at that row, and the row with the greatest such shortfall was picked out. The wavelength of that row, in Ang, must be 4480.14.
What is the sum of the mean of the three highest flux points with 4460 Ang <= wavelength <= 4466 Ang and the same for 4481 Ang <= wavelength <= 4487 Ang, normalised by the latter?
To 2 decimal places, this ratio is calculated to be 1.89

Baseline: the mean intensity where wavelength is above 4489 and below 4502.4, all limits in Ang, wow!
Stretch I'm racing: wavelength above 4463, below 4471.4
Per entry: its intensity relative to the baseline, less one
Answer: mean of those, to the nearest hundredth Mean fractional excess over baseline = 0.02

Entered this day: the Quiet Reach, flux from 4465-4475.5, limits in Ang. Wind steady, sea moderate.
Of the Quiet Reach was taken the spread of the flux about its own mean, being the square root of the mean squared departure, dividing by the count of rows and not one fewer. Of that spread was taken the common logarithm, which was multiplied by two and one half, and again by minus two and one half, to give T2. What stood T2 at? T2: 2.4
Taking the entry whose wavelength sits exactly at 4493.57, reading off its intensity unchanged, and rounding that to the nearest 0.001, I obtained 3.921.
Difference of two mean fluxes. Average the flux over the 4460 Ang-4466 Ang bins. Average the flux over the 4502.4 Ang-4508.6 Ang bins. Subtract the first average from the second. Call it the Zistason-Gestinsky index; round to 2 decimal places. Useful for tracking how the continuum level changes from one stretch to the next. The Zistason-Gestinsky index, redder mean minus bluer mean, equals 0.68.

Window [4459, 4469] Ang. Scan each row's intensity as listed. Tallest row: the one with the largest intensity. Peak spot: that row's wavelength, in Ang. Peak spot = 4464.70 Ang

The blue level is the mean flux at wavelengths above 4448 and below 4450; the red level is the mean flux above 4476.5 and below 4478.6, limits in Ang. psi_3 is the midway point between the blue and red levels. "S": 4.12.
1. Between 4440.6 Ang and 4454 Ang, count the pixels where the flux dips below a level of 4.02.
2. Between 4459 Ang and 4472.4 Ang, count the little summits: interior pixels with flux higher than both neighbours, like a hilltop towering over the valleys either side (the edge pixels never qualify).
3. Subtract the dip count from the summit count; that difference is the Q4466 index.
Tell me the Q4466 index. -6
